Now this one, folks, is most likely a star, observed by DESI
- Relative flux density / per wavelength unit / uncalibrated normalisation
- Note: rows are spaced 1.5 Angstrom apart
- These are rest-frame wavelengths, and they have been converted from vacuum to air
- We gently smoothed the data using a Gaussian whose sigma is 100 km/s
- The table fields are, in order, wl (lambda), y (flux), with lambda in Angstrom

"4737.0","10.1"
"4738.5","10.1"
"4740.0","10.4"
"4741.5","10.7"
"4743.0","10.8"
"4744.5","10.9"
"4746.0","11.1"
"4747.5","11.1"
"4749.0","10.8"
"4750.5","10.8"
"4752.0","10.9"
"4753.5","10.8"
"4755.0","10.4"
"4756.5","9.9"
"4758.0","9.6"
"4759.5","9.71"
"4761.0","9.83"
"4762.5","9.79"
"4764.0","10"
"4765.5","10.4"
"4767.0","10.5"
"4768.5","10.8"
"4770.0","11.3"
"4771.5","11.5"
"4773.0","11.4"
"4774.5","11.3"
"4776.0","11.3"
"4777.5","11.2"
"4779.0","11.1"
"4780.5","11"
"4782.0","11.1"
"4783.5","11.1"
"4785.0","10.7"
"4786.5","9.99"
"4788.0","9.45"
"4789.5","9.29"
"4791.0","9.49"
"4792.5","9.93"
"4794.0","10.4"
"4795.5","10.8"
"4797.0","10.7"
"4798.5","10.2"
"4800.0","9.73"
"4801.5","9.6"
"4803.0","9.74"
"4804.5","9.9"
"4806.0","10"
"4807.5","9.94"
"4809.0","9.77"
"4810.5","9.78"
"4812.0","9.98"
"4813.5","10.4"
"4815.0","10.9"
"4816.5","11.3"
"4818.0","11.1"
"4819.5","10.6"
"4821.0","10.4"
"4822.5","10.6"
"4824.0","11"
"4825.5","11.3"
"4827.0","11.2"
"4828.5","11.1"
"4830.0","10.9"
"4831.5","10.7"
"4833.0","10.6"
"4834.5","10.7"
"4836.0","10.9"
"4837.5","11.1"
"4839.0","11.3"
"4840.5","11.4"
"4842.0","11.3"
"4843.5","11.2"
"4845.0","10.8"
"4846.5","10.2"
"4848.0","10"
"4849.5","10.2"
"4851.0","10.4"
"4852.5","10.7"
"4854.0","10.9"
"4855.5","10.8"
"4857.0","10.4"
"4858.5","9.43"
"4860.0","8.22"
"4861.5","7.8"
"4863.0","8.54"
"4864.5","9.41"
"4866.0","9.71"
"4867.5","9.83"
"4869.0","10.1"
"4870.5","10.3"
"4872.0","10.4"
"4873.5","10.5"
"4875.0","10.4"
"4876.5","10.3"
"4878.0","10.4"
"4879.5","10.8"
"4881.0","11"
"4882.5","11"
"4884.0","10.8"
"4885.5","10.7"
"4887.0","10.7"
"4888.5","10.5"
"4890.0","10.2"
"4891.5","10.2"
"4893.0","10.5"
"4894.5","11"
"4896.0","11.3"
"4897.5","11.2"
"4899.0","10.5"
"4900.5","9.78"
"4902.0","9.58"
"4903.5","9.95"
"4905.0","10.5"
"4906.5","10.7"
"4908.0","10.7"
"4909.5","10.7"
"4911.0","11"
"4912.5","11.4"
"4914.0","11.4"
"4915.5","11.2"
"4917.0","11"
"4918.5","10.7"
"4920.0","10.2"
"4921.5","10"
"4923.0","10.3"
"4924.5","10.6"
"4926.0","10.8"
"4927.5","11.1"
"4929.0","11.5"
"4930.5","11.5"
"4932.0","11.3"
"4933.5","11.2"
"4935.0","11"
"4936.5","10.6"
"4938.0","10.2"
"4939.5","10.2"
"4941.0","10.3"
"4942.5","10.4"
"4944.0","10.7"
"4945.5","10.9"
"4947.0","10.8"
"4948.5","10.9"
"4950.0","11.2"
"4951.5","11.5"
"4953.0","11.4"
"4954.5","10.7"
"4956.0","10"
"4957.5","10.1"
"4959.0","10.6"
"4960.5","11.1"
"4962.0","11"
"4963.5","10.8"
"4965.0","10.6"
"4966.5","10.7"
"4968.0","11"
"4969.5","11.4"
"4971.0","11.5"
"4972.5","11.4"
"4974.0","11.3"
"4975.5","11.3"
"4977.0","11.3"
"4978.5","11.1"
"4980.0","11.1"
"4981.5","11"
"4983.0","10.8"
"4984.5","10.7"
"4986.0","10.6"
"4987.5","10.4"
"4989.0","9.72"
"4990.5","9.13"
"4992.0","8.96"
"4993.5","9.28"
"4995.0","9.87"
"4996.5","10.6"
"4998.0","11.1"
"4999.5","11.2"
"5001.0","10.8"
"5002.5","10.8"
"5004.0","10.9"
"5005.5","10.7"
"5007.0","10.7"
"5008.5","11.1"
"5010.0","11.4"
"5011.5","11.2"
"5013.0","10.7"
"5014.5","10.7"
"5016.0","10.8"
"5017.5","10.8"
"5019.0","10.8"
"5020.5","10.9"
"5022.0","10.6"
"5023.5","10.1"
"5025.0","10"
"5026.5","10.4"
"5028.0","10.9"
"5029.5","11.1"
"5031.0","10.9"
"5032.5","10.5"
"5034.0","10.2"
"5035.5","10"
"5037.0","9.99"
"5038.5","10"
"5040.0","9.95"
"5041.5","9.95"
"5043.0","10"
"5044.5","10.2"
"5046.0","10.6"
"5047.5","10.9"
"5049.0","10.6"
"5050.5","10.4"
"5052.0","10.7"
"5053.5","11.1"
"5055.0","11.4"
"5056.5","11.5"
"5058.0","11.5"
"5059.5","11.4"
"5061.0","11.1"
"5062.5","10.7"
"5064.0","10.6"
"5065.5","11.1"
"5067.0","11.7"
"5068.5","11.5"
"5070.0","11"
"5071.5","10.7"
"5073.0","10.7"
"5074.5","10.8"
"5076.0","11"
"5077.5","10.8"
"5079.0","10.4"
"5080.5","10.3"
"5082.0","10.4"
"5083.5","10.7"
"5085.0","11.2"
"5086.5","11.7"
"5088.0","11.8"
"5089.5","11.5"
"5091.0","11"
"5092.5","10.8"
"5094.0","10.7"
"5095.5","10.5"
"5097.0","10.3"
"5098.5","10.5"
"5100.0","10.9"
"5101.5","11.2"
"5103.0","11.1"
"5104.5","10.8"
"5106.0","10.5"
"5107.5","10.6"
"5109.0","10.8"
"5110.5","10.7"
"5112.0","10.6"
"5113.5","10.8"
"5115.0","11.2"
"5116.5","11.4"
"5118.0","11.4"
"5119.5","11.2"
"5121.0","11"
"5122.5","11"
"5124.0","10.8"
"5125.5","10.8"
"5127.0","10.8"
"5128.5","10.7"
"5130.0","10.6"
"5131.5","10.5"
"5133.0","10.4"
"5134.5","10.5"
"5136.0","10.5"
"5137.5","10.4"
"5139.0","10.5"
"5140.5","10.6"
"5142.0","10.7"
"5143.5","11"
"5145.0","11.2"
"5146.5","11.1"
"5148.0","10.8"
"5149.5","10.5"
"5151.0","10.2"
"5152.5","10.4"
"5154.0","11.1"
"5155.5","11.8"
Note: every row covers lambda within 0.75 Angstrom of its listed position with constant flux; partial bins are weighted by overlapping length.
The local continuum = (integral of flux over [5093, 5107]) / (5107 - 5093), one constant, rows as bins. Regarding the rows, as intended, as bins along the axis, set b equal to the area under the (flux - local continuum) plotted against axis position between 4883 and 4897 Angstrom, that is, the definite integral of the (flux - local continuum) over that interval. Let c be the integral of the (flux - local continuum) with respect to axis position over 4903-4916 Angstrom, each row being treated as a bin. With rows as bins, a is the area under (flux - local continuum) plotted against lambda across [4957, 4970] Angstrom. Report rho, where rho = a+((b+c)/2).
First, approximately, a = 1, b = -0.7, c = 1.7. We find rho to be 1.7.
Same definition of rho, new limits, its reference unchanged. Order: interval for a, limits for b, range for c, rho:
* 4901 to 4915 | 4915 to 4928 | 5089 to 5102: -1.0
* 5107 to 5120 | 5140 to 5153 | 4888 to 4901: 2.4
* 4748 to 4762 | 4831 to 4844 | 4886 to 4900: -4.2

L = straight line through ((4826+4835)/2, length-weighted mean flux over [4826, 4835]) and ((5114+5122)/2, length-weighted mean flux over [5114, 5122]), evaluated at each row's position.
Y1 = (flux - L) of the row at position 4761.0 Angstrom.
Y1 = -1.0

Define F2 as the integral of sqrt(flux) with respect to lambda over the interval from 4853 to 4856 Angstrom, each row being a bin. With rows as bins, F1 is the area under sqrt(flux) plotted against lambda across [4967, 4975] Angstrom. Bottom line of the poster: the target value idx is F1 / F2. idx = 2.7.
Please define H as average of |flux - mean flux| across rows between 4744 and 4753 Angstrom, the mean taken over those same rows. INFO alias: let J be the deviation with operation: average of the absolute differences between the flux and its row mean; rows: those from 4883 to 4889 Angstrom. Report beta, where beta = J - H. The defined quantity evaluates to -0.02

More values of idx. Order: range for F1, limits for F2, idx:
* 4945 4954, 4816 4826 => 0.9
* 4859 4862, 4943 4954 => 0.2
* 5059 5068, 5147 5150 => 3.1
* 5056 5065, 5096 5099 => 3.1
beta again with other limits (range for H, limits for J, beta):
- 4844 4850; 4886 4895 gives -0.03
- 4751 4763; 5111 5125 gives -0.21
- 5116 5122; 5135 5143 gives -0.06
